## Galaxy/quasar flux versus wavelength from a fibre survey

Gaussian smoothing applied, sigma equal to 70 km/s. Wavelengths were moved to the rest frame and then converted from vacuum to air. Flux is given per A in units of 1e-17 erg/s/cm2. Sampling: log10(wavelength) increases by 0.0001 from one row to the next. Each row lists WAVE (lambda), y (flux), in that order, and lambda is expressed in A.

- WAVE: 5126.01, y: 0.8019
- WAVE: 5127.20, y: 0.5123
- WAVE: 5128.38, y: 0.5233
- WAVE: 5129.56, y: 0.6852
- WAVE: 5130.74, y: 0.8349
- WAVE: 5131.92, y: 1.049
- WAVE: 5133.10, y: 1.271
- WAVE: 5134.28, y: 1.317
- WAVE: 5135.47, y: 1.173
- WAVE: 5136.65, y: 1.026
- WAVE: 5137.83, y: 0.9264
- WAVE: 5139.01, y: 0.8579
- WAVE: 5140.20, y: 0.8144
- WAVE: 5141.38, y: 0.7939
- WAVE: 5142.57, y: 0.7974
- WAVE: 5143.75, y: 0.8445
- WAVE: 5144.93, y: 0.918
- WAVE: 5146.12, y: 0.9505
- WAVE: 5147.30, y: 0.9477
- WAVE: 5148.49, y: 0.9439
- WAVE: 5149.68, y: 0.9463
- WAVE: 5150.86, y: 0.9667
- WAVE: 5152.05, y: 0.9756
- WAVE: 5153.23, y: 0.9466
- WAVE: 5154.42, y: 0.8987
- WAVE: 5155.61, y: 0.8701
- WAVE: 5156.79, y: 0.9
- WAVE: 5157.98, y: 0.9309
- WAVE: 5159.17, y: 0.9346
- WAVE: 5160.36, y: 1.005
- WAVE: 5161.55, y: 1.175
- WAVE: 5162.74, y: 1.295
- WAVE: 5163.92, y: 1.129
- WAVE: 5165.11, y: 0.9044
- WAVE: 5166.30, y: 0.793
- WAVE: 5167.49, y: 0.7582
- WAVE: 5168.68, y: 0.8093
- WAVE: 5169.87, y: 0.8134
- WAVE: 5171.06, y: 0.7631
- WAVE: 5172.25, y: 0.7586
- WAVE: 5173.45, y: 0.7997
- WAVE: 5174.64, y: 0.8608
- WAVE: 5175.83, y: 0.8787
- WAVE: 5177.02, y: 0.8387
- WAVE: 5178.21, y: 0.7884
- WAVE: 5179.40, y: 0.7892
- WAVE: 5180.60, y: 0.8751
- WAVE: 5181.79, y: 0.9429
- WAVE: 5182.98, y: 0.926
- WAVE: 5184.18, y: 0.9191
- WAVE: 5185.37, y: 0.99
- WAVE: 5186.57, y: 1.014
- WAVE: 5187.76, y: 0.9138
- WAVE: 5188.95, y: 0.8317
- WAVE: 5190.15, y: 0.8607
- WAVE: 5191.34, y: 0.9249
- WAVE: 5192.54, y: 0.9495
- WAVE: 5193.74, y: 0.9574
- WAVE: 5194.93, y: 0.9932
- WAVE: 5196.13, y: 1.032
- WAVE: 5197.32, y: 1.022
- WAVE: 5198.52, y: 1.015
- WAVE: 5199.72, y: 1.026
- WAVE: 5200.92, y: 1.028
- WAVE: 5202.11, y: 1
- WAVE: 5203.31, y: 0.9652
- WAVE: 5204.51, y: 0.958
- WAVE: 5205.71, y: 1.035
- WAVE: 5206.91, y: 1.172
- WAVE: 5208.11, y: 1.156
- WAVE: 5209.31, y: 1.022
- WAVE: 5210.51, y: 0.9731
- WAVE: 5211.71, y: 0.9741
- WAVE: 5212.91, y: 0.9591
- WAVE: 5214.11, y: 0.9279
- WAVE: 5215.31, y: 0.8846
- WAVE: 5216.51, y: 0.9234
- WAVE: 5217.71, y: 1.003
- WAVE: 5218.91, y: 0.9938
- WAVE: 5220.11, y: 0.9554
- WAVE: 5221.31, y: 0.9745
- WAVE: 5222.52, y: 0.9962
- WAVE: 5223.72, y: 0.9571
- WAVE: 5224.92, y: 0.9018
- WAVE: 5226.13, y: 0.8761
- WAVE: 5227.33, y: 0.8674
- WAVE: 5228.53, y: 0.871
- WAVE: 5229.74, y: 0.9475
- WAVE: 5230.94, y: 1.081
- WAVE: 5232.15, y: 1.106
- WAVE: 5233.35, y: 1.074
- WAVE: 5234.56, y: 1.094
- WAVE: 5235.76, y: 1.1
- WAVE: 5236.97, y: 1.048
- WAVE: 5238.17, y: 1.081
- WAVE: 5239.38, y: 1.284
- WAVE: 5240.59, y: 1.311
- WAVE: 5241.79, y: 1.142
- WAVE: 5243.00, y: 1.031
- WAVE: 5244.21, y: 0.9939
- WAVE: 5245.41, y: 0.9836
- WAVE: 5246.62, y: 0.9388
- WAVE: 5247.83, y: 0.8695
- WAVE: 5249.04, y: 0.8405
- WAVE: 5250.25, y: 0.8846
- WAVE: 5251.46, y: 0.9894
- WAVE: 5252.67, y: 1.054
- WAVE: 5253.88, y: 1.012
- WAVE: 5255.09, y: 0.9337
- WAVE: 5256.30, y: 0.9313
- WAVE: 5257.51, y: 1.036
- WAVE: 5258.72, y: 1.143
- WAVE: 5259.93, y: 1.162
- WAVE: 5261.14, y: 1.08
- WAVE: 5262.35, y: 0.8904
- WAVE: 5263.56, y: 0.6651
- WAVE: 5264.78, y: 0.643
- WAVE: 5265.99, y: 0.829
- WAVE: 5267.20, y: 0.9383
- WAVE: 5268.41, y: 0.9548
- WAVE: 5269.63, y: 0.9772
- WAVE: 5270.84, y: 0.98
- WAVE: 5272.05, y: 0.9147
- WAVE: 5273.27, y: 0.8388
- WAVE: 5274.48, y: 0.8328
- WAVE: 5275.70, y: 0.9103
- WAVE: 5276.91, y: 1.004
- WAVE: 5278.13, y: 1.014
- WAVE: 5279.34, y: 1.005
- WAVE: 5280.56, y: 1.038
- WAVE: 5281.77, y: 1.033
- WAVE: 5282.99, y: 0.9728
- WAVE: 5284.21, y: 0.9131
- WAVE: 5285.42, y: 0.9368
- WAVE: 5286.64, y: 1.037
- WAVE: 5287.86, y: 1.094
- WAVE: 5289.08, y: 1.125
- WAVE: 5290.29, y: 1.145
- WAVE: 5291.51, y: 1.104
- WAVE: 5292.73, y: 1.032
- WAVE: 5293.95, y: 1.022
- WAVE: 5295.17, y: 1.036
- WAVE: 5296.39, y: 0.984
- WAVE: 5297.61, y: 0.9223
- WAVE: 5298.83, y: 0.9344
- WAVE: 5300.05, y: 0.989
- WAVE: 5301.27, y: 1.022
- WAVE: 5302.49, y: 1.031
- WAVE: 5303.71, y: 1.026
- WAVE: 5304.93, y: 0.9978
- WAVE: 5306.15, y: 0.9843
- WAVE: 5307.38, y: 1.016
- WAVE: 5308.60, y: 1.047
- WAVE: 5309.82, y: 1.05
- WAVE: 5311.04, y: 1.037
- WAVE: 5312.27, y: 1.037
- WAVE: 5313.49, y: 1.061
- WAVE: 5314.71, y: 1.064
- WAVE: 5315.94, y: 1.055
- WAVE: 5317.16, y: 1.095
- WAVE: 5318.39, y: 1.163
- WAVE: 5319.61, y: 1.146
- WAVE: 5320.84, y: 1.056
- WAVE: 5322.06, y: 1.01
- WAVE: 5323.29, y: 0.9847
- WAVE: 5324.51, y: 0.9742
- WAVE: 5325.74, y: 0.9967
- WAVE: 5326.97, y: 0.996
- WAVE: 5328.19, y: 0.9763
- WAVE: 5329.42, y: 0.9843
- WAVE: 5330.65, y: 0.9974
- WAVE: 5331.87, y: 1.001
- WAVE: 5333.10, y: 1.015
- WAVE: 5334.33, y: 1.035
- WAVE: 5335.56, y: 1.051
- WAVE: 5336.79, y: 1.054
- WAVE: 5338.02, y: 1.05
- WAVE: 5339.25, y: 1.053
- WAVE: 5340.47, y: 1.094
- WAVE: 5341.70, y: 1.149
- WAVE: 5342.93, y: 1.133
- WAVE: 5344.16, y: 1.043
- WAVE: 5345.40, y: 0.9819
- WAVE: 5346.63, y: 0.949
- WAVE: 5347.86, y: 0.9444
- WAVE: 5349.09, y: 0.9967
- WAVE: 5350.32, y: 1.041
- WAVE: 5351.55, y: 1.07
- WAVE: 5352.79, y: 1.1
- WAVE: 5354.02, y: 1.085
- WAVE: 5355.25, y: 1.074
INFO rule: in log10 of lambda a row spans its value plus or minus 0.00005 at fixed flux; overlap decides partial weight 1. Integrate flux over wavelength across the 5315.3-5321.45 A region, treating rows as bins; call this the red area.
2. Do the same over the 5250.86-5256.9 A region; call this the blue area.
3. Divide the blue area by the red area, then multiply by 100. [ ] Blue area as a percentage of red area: 88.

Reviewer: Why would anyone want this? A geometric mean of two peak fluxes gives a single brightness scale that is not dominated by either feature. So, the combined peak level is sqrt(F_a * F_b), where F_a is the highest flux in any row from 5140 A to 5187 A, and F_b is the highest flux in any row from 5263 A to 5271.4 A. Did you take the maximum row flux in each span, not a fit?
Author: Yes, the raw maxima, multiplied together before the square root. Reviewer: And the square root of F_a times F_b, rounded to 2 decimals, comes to 1.13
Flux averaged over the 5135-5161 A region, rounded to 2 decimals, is 0.93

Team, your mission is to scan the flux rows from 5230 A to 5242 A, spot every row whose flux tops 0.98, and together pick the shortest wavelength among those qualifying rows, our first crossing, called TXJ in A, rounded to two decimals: 5230.94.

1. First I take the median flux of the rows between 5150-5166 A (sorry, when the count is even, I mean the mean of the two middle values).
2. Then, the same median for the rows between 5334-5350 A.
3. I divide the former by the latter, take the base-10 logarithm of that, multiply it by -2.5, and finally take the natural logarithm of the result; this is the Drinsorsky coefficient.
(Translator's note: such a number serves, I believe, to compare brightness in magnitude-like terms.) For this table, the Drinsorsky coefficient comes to -2.2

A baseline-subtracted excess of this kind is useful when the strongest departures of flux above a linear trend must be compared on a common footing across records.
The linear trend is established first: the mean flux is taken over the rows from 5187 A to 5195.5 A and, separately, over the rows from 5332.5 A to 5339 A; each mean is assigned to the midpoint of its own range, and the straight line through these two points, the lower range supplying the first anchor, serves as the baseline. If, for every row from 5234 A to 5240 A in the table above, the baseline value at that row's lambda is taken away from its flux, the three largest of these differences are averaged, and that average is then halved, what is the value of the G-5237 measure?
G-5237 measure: 0.10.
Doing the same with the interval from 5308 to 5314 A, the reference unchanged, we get 0.02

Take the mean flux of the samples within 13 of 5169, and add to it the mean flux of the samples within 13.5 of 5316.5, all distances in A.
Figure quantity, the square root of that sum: 1.39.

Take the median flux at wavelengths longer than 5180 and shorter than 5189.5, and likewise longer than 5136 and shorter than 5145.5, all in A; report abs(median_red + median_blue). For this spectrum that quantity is 1.77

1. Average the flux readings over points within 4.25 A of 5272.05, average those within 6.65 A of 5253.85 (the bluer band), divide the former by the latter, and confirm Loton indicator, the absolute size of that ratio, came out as 0.93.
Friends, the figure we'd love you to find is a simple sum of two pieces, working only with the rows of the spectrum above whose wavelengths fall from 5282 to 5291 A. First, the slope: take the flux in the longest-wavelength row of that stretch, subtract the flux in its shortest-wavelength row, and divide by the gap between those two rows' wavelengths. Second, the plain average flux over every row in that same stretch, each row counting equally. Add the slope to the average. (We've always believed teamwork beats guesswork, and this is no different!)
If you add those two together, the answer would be 1.06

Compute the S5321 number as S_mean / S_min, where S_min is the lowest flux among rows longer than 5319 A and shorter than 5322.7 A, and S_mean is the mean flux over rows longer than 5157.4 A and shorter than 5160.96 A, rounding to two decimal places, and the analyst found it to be 0.95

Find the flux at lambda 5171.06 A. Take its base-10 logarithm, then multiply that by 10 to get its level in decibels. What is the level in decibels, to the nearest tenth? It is -1.2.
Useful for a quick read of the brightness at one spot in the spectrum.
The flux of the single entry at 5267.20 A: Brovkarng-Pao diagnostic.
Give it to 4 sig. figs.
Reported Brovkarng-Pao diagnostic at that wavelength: 0.9383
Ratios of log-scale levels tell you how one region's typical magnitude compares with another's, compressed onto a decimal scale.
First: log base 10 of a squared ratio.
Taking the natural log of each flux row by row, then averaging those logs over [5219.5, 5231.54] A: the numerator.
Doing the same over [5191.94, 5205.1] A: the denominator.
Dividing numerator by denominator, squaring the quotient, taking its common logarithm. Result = 2.1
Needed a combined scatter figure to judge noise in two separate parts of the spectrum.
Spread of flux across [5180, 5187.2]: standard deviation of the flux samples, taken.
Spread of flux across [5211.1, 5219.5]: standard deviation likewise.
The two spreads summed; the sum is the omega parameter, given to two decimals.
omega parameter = 0.09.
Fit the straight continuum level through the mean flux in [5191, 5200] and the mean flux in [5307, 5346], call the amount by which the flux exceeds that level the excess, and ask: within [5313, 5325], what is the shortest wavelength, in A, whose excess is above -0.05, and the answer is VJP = 5313.49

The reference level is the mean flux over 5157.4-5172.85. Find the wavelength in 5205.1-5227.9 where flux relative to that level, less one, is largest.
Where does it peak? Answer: 5206.91 A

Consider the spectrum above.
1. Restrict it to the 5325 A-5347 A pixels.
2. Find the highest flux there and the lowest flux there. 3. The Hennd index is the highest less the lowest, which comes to 0.20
